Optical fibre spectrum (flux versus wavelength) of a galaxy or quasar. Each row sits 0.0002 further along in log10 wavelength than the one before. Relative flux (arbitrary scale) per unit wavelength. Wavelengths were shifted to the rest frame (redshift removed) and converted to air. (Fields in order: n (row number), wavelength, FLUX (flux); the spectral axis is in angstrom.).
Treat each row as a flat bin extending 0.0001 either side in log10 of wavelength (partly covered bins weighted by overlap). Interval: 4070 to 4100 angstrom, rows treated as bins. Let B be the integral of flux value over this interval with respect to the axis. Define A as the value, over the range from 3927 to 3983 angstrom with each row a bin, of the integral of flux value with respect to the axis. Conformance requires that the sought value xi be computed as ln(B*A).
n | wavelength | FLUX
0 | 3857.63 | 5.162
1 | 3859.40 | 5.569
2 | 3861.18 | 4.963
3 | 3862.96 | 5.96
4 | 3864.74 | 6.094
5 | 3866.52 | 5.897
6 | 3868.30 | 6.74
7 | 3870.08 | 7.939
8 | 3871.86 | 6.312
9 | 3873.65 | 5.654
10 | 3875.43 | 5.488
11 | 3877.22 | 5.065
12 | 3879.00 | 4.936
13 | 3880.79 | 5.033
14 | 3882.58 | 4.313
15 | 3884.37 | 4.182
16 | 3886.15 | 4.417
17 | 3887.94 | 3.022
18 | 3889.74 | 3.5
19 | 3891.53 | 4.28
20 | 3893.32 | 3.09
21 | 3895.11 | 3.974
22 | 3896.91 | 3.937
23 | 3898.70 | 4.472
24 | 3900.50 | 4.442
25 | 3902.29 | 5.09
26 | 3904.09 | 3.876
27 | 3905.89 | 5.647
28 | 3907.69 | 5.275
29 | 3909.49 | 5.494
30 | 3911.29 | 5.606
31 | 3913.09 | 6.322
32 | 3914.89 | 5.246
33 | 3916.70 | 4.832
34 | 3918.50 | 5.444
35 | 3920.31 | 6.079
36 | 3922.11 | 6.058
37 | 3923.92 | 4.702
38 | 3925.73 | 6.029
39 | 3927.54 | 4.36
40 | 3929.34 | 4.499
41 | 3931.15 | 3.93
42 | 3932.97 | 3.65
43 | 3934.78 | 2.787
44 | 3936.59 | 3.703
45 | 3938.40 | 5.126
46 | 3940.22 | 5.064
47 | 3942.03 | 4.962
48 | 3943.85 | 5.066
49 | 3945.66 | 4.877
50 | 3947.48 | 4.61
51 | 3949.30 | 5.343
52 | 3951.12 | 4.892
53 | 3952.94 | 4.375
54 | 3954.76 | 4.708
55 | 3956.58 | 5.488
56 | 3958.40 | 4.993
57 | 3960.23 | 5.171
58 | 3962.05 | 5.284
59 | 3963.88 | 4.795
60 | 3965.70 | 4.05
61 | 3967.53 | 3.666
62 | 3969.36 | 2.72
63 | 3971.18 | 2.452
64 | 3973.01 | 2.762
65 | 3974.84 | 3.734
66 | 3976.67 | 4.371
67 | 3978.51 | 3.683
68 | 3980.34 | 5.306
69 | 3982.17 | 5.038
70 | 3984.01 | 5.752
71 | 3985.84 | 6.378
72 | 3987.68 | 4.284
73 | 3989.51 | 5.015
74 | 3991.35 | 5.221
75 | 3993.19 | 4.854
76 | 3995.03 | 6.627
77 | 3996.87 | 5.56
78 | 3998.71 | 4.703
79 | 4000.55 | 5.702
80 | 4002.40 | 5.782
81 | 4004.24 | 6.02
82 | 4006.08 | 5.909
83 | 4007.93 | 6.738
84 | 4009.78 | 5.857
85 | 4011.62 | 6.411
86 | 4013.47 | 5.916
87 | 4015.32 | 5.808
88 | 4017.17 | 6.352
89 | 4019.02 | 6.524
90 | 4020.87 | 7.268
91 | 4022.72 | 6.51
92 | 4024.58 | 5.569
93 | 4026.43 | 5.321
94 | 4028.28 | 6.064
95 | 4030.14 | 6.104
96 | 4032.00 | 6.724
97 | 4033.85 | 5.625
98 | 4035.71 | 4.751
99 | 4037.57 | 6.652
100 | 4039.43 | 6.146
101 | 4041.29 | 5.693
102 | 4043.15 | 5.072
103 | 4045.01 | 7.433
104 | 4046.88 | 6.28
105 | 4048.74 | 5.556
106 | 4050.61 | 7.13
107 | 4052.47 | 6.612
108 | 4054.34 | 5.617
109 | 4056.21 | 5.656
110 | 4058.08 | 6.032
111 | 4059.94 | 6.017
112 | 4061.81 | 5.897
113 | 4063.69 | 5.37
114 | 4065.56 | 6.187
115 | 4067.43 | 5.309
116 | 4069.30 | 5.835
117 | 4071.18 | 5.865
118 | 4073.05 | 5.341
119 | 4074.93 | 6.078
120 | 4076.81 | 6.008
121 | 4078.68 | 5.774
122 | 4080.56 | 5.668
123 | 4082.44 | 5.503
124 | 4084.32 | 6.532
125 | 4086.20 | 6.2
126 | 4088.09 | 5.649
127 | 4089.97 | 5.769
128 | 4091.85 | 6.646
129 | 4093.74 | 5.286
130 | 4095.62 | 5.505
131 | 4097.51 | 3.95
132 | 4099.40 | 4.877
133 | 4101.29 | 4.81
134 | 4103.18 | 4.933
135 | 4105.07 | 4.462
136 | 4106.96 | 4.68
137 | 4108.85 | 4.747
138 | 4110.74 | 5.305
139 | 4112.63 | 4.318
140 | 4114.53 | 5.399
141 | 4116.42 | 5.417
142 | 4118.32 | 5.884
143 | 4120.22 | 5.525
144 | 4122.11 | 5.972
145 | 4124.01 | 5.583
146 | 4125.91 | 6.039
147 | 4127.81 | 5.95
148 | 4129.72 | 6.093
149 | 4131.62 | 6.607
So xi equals 10.6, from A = 245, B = 170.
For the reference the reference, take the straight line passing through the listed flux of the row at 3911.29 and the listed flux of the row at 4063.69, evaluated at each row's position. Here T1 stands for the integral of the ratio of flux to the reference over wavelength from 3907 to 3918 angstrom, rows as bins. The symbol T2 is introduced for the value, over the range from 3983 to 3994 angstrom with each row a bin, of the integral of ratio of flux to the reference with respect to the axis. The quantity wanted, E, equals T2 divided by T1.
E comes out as 1.0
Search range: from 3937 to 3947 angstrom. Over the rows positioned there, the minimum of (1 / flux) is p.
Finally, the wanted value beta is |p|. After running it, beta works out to 0.195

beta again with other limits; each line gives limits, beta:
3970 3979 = 0.229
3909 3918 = 0.158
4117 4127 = 0.166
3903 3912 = 0.177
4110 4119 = 0.170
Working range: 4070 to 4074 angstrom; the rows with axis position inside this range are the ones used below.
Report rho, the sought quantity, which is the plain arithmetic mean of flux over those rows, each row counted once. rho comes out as 5.6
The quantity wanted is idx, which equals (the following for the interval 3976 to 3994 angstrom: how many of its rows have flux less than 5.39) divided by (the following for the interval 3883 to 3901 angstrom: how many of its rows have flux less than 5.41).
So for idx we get 0.8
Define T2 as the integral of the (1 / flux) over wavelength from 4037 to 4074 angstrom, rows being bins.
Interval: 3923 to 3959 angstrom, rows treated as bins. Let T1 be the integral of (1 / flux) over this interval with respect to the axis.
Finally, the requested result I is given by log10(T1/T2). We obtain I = 0.10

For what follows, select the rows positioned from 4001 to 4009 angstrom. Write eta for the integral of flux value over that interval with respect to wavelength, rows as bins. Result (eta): 49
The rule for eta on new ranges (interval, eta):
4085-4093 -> 48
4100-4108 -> 38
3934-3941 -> 29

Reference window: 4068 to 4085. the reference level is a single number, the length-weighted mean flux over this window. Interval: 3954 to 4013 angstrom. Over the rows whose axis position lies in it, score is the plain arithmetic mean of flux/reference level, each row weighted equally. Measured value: 0.85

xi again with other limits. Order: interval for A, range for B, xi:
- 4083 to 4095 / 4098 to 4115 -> 8.7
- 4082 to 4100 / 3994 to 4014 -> 9.4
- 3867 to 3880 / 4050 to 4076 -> 9.4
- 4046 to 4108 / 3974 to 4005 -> 10.9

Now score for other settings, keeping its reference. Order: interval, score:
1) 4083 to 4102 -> 0.95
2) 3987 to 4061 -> 1.02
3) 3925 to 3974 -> 0.76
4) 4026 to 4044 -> 1.00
